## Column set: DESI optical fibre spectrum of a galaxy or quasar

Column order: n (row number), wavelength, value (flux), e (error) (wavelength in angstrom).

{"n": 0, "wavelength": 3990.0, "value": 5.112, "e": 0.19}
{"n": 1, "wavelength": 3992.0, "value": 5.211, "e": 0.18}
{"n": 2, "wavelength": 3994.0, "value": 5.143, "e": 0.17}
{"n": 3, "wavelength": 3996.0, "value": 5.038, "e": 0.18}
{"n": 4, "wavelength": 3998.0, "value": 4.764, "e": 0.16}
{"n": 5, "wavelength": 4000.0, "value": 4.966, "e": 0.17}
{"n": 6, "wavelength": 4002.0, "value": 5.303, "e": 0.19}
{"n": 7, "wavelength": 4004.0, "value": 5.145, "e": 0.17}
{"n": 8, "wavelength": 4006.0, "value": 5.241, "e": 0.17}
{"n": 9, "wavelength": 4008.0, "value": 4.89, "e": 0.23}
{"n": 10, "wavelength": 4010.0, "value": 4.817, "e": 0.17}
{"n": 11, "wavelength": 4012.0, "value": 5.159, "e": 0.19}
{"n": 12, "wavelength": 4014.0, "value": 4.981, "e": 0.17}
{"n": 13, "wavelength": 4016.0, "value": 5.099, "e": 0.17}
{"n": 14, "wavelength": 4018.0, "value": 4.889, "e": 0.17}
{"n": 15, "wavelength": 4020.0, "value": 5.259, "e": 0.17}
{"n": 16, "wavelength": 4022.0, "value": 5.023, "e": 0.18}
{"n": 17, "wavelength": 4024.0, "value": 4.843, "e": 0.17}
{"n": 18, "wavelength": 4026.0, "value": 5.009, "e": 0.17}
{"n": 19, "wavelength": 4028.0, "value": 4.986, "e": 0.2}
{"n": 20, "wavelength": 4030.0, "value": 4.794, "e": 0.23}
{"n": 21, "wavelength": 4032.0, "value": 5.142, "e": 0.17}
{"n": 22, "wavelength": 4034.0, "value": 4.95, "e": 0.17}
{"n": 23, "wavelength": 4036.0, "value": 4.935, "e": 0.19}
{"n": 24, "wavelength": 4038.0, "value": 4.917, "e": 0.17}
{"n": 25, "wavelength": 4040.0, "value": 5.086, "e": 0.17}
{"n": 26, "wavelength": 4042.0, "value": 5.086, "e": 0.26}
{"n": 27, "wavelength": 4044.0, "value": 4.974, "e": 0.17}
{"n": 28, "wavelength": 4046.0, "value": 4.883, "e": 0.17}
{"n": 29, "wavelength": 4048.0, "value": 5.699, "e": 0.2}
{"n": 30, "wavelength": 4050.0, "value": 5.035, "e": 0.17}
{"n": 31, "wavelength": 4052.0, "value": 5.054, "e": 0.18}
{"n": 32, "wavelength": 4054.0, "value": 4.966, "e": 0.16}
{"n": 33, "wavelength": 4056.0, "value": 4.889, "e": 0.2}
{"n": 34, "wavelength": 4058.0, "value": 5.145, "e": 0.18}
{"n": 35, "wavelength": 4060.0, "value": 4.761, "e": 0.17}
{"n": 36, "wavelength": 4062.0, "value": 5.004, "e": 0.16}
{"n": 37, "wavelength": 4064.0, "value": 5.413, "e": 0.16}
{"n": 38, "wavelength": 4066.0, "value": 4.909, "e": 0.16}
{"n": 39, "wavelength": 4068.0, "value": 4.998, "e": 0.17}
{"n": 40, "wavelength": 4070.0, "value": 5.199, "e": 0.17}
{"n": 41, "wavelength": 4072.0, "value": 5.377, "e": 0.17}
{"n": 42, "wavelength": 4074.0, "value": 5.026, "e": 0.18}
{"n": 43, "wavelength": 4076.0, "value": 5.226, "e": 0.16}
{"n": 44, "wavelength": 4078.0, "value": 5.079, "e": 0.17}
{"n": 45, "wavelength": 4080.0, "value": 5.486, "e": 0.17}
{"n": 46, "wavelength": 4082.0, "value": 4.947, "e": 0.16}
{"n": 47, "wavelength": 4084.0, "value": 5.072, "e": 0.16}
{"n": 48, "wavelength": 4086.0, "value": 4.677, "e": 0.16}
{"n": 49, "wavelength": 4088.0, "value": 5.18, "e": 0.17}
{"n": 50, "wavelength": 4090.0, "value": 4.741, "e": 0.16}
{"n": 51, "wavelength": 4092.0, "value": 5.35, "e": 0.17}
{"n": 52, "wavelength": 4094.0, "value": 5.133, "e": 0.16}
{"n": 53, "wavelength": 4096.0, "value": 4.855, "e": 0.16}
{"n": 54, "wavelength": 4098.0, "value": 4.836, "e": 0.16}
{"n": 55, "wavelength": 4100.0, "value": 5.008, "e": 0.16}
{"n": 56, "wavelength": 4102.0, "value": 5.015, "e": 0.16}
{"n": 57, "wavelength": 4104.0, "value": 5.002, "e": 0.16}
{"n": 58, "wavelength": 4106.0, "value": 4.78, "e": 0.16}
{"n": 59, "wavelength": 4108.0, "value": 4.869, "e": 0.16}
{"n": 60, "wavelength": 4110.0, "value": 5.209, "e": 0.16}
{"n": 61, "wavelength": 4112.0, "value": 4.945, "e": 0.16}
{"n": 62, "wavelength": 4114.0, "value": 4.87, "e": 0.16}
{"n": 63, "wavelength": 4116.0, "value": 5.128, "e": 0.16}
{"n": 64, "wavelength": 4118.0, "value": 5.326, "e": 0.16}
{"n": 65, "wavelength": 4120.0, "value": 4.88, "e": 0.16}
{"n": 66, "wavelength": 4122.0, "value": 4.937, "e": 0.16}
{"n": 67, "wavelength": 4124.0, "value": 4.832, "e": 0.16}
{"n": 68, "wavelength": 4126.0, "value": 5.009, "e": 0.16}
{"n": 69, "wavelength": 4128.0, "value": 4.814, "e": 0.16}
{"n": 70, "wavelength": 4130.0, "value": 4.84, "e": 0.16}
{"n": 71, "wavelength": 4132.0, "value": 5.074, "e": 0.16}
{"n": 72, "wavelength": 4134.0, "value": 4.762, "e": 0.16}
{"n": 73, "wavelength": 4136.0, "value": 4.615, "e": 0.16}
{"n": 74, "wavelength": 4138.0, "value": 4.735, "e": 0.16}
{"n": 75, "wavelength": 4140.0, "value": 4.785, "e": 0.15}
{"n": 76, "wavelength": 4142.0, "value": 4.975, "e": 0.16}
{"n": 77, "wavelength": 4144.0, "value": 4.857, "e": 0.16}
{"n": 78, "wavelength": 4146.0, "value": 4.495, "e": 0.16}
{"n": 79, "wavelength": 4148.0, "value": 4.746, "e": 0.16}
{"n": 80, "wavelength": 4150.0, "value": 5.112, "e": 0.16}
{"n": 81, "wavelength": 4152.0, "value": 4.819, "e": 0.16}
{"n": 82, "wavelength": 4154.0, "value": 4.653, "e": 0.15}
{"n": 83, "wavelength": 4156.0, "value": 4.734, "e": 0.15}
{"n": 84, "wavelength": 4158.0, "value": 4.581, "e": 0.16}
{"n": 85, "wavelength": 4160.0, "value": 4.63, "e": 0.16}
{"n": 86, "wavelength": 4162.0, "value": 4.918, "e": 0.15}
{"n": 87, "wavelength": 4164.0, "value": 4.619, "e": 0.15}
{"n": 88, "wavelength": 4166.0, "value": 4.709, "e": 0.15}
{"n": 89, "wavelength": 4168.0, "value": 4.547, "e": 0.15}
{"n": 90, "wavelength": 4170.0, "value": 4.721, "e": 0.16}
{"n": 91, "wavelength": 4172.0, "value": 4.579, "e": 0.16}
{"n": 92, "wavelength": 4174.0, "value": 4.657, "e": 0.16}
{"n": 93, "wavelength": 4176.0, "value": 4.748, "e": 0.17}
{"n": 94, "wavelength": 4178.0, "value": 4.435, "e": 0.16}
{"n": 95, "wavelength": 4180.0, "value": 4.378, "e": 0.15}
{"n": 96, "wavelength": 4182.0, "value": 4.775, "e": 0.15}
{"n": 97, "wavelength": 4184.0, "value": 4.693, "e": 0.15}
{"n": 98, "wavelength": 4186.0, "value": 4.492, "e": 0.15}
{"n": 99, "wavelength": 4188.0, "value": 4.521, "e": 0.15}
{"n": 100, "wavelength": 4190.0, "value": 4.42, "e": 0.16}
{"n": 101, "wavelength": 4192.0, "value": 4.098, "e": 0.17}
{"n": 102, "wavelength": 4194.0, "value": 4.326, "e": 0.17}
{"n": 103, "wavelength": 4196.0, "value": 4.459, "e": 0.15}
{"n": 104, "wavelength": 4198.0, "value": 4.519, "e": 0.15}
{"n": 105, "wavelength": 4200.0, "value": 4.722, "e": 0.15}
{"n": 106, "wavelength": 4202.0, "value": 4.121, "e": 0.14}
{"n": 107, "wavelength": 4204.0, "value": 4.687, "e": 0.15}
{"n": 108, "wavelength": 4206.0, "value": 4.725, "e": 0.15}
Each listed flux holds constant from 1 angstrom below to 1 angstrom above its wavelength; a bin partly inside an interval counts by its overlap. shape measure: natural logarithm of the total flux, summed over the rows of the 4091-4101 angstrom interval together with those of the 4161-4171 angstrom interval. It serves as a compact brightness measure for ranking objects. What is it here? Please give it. 3.89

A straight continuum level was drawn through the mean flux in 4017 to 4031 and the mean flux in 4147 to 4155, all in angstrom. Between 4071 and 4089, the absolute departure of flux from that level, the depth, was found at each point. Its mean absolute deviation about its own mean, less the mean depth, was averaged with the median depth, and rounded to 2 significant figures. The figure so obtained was 0.049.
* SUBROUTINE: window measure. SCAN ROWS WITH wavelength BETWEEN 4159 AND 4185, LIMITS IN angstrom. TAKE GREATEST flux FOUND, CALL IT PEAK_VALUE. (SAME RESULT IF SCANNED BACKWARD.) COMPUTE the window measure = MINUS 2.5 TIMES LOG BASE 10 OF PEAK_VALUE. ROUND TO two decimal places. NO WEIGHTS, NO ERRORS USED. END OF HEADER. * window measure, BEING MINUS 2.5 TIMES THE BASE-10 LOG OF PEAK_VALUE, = -1.73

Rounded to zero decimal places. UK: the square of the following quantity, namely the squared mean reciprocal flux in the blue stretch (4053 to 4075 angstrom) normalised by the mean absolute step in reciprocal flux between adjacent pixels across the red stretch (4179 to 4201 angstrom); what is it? 19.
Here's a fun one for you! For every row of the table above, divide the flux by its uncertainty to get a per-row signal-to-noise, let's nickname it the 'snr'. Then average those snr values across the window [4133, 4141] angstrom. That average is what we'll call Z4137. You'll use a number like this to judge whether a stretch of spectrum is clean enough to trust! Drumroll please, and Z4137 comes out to 30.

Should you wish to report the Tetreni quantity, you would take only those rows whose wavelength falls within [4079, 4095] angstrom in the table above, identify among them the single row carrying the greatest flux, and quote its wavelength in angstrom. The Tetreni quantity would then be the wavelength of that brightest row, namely 4080.0 angstrom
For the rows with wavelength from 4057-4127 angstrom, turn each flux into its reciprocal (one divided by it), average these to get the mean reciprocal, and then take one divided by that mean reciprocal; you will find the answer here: 5.03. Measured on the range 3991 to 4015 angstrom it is 5.05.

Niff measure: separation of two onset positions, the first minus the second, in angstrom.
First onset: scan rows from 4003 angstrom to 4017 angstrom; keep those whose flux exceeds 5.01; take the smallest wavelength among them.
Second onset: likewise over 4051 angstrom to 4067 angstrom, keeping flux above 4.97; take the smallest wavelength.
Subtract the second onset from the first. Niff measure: -48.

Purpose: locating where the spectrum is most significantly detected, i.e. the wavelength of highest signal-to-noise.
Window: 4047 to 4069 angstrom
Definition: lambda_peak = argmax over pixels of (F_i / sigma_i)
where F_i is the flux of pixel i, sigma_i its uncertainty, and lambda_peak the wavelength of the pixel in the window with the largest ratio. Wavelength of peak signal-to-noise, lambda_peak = 4064.0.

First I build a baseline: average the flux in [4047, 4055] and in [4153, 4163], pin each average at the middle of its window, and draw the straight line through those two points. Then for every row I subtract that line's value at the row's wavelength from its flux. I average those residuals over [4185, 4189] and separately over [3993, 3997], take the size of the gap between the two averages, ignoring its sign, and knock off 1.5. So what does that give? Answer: -1.2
